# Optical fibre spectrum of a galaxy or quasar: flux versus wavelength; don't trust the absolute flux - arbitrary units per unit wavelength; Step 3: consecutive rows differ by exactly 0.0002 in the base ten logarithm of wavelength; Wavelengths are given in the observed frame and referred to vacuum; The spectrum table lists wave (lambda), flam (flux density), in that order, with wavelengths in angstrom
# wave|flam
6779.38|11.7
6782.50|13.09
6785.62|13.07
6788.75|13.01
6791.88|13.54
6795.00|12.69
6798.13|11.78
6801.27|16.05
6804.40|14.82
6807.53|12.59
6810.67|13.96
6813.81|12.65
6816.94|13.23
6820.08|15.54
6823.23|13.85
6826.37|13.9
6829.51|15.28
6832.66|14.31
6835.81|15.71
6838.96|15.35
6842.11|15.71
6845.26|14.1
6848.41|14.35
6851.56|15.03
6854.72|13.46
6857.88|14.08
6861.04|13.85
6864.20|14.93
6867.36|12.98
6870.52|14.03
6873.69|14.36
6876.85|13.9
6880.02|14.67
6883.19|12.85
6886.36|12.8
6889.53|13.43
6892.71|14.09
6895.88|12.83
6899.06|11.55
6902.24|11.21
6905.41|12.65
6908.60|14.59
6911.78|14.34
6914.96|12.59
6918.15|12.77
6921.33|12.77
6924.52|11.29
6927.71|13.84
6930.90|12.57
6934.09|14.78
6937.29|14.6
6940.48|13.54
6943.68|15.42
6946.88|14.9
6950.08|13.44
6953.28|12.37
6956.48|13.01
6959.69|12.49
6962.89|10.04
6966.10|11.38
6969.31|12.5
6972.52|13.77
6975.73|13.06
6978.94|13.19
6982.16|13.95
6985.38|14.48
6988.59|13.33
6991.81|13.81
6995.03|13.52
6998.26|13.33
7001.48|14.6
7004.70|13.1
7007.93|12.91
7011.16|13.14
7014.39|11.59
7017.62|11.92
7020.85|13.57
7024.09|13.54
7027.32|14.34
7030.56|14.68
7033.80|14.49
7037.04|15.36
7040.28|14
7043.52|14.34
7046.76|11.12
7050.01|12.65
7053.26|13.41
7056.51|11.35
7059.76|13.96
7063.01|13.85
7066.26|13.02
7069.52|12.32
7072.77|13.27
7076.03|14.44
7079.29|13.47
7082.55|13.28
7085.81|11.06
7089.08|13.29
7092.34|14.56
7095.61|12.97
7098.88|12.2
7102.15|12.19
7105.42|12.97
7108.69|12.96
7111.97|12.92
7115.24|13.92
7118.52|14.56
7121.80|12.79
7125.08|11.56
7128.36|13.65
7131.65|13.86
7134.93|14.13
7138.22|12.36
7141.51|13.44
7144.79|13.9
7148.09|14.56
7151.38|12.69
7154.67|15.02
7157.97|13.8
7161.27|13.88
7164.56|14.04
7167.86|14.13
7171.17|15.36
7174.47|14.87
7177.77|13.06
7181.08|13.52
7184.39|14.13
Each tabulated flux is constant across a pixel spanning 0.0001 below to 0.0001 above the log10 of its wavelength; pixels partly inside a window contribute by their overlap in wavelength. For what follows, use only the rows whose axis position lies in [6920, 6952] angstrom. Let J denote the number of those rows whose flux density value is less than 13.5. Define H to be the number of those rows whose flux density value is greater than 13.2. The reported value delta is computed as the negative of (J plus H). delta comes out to -11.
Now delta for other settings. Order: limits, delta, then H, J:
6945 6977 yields -11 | 3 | 8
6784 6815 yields -10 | 4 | 6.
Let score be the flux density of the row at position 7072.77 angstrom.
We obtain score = 13.27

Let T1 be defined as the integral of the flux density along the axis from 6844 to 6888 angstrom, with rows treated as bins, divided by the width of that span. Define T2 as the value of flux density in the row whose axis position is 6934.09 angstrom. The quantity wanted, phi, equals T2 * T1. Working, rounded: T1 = 14.0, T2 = 14.78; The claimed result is 206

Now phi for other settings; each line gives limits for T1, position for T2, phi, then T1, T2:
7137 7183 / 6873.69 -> 200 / 13.9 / 14.36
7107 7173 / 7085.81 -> 151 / 13.7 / 11.06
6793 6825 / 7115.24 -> 191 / 13.7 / 13.92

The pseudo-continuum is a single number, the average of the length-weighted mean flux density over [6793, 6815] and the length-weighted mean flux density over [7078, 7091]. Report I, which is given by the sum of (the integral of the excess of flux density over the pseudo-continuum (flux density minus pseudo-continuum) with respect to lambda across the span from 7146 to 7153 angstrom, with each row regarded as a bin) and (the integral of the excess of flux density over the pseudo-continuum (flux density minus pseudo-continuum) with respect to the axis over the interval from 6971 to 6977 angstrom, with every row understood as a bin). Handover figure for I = 5.0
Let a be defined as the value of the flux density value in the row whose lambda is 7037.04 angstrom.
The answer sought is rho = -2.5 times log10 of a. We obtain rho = -2.97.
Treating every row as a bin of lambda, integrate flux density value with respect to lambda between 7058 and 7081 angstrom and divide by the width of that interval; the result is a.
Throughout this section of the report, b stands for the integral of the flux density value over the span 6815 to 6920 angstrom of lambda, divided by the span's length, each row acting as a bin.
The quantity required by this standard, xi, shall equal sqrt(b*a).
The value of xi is 13.7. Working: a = 13.47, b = 13.9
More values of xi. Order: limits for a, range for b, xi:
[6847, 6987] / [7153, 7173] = 13.9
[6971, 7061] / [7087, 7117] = 13.3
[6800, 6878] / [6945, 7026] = 13.7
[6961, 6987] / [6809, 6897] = 13.4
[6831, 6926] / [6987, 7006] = 13.7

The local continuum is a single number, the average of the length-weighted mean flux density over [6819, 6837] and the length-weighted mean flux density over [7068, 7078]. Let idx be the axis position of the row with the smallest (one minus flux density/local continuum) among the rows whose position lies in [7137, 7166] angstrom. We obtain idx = 7154.67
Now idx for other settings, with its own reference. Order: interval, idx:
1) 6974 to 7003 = 7001.48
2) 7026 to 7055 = 7037.04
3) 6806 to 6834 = 6820.08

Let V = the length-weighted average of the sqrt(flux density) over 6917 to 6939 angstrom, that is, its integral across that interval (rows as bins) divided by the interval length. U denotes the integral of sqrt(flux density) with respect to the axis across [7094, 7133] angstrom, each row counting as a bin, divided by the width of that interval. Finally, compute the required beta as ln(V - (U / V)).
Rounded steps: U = 3.61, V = 3.64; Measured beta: 0.97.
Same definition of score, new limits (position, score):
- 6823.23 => 13.85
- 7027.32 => 14.34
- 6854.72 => 13.46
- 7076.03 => 14.44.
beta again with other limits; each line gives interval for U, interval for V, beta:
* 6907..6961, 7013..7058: 0.97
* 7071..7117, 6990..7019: 0.96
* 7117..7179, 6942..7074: 0.96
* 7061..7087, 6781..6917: 1.01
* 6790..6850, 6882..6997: 0.95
